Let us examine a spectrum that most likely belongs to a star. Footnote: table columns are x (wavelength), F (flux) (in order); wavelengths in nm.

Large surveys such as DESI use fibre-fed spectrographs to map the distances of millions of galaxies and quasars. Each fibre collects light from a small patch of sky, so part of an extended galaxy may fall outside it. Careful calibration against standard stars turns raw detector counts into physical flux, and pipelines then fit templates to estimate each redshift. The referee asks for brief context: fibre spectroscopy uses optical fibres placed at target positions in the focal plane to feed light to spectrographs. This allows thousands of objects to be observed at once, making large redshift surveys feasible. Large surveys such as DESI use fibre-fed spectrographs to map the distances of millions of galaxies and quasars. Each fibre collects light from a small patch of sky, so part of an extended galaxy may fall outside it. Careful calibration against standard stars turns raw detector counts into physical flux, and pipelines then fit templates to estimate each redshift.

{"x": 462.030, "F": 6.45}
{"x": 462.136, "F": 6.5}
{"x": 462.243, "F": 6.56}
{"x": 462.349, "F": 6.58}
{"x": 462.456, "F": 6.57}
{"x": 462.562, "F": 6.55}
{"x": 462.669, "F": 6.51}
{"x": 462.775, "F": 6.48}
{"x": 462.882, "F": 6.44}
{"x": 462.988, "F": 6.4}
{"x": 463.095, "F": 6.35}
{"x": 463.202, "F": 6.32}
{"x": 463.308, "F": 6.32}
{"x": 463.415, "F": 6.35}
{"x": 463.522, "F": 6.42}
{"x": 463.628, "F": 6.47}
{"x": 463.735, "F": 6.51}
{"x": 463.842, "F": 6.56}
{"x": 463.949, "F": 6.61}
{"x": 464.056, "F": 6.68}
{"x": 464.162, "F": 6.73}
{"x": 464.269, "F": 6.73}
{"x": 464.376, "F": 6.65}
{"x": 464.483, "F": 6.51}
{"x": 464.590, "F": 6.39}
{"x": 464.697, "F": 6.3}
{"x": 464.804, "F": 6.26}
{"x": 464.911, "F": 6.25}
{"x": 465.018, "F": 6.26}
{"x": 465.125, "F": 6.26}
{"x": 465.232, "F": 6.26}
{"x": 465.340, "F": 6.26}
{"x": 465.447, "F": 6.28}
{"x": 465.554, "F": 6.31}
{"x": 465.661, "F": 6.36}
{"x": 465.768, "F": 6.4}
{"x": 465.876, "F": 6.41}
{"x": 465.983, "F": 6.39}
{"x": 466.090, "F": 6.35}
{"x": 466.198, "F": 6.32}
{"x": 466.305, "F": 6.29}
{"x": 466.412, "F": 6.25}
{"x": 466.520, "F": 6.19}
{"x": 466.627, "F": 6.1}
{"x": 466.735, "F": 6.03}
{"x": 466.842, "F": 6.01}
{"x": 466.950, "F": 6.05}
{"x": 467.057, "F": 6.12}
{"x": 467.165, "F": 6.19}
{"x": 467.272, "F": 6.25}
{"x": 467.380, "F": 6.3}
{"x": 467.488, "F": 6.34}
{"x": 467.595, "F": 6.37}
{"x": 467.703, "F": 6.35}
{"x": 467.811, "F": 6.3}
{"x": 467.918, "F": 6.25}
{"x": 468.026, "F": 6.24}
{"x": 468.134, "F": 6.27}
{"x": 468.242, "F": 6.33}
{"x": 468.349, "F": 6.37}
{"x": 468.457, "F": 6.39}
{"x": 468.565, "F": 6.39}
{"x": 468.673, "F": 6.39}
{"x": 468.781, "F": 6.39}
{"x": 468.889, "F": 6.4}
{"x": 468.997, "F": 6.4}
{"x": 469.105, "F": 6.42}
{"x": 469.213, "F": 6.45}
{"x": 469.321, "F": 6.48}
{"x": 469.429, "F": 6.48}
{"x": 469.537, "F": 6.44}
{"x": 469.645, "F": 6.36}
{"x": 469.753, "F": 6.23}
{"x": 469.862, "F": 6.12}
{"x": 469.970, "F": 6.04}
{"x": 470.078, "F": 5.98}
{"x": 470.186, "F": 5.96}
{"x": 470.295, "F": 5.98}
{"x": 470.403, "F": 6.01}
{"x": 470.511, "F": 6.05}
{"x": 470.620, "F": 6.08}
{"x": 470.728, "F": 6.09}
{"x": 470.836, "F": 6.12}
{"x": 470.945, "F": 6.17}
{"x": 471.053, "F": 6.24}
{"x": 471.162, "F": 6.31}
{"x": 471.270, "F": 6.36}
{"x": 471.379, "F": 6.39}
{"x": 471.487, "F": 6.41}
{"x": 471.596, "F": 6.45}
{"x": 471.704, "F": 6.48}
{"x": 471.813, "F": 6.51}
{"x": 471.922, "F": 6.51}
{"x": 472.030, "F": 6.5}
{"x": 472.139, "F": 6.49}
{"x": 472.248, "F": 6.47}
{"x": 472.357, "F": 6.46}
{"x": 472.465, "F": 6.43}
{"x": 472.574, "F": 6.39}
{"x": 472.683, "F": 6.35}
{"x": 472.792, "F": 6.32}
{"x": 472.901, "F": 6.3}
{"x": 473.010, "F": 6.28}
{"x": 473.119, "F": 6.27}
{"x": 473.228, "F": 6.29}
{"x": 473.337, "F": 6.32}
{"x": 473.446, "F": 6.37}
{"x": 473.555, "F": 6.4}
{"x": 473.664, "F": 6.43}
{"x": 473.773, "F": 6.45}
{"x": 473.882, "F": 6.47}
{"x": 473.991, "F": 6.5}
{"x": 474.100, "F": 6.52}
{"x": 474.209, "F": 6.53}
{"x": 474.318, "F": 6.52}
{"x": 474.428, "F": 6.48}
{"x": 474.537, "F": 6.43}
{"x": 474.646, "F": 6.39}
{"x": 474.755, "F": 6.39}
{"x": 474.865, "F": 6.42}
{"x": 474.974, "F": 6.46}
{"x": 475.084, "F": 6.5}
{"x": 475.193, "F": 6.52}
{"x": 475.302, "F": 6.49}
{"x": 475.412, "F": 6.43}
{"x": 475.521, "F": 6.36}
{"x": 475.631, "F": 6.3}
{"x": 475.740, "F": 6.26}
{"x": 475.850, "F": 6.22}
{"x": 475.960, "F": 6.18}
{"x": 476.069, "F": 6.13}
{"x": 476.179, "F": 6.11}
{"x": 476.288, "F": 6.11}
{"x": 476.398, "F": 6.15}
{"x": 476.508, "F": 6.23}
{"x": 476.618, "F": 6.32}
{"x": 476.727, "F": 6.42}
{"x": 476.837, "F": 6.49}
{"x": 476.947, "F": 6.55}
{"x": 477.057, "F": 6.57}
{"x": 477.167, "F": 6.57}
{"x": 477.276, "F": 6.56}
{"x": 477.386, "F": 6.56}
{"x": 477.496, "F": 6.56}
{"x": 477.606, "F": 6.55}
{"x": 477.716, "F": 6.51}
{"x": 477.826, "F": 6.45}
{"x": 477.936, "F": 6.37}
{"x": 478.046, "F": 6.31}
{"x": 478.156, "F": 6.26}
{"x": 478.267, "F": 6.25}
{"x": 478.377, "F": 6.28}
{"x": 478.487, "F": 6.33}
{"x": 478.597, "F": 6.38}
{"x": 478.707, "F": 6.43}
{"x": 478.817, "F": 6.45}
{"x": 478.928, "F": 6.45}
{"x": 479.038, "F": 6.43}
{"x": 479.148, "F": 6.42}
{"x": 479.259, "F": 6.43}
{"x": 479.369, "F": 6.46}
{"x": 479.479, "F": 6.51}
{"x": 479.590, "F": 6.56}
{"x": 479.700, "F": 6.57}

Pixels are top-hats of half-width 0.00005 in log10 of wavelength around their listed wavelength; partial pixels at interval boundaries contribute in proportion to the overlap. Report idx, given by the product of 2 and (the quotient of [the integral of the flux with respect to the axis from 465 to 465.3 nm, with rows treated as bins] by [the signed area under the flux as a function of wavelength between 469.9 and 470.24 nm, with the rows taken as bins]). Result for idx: 1.8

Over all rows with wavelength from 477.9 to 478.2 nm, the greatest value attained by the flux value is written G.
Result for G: 6.37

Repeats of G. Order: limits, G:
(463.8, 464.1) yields 6.68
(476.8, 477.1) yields 6.57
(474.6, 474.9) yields 6.42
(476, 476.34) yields 6.13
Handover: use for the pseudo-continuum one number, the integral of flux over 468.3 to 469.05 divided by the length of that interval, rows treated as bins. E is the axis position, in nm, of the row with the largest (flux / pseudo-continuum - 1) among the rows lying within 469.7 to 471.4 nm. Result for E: 471.379 nm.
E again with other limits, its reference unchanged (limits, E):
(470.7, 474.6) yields 474.209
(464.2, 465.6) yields 464.269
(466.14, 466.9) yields 466.198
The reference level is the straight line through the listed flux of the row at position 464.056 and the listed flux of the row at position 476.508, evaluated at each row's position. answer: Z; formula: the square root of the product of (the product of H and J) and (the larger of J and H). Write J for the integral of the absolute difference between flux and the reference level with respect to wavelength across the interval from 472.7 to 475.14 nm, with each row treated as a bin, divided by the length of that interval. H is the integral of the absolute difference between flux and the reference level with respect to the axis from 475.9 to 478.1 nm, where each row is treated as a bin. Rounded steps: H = 0.50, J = 0.12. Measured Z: 0.17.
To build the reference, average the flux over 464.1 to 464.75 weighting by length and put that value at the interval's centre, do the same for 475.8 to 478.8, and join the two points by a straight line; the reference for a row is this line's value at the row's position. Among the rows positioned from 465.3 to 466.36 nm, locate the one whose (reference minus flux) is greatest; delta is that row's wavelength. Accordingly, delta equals 465.340 nm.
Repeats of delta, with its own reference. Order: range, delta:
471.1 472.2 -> 471.162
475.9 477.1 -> 476.179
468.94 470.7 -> 470.186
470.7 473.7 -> 470.728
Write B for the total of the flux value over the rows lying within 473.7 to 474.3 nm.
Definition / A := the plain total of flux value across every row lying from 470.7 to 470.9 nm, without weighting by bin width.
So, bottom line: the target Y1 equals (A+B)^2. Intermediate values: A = 12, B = 32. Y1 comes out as 1996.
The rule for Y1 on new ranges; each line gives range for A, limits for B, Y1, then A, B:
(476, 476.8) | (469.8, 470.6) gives 7329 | 43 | 42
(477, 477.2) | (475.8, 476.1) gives 1003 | 13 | 19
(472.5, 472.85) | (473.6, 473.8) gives 1020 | 19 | 13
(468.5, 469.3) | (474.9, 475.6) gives 6989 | 45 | 39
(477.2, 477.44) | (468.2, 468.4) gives 667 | 13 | 13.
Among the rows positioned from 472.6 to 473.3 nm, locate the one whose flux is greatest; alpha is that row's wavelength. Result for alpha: 472.683 nm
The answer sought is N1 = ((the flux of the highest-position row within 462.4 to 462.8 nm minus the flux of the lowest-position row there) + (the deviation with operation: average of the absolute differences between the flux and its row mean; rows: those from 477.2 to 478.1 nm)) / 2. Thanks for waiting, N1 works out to 0.00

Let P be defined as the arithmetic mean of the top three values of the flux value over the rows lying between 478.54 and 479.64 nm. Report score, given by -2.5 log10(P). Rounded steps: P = 6.51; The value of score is -2.03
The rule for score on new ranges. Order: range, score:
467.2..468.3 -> -2.01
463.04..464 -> -2.04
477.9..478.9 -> -2.02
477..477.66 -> -2.04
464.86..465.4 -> -1.99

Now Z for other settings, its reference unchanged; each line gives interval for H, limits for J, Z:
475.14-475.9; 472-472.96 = 0.02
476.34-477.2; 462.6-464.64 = 0.09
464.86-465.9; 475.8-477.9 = 0.16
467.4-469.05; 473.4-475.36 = 0.12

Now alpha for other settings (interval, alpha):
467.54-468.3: 467.595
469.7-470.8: 469.753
